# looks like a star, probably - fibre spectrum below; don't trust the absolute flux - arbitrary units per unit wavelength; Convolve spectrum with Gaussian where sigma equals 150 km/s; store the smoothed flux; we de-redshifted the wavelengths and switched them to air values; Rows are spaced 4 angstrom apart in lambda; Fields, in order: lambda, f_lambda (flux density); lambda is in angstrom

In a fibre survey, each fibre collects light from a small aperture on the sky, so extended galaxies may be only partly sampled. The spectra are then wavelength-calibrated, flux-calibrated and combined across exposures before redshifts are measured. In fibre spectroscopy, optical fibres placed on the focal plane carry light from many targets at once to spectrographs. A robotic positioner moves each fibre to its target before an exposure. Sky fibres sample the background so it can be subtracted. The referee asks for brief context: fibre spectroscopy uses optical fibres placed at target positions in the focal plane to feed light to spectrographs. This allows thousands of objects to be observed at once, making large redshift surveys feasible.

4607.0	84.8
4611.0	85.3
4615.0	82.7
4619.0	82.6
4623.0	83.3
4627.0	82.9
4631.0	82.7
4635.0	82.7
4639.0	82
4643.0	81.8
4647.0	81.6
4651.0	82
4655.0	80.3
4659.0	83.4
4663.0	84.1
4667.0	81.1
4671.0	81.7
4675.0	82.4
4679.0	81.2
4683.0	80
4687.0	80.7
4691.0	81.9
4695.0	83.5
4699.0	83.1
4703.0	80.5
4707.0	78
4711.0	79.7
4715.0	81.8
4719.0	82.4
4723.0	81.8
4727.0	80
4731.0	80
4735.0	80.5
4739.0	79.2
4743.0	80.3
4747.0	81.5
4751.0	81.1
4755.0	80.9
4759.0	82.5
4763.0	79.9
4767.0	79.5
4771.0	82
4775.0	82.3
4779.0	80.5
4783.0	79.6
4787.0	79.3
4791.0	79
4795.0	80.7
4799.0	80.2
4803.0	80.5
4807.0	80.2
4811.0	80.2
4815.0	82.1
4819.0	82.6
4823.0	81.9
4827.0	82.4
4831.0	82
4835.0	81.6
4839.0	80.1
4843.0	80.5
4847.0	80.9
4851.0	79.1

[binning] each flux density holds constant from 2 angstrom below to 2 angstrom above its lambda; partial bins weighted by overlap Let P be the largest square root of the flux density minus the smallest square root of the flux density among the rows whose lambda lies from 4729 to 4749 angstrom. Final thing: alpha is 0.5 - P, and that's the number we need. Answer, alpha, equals 0.37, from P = 0.128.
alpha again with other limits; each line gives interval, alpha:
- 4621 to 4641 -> 0.43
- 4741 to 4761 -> 0.38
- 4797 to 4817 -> 0.39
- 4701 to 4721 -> 0.25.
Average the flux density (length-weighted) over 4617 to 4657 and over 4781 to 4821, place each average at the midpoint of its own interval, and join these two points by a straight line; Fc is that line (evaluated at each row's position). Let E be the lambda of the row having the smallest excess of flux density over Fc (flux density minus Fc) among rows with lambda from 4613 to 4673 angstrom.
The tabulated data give 4655.0 angstrom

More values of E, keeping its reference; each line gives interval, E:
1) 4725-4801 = 4739.0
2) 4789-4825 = 4791.0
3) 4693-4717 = 4707.0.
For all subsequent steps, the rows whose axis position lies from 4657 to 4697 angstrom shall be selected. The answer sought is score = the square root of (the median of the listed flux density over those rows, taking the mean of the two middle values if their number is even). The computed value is 9.04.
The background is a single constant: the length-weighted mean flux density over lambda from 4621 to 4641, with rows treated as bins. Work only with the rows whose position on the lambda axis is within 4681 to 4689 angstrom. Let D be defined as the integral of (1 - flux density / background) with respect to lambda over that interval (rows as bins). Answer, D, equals 0.23 angstrom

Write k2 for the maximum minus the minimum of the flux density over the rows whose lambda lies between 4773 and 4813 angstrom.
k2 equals 3.3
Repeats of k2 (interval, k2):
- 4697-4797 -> 5.1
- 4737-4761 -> 3.3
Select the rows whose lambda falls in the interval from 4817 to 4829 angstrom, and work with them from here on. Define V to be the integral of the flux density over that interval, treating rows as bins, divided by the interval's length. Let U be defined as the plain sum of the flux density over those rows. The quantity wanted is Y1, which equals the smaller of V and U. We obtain 82.3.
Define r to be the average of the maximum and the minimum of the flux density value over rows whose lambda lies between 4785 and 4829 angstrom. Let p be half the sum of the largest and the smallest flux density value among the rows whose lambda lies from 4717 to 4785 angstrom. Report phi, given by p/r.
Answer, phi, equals 1.00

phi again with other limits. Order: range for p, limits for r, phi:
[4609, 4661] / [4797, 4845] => 1.02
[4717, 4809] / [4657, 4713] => 1.00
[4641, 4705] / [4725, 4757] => 1.02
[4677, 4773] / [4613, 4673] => 0.98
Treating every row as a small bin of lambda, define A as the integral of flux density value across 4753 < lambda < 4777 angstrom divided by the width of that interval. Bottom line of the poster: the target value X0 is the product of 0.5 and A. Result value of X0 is 40.59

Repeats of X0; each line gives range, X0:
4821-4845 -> 40.71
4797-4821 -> 40.48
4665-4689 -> 40.59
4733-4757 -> 40.29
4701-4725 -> 40.35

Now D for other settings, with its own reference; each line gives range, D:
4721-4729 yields 0.18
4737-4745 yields 0.29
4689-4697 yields 0.00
